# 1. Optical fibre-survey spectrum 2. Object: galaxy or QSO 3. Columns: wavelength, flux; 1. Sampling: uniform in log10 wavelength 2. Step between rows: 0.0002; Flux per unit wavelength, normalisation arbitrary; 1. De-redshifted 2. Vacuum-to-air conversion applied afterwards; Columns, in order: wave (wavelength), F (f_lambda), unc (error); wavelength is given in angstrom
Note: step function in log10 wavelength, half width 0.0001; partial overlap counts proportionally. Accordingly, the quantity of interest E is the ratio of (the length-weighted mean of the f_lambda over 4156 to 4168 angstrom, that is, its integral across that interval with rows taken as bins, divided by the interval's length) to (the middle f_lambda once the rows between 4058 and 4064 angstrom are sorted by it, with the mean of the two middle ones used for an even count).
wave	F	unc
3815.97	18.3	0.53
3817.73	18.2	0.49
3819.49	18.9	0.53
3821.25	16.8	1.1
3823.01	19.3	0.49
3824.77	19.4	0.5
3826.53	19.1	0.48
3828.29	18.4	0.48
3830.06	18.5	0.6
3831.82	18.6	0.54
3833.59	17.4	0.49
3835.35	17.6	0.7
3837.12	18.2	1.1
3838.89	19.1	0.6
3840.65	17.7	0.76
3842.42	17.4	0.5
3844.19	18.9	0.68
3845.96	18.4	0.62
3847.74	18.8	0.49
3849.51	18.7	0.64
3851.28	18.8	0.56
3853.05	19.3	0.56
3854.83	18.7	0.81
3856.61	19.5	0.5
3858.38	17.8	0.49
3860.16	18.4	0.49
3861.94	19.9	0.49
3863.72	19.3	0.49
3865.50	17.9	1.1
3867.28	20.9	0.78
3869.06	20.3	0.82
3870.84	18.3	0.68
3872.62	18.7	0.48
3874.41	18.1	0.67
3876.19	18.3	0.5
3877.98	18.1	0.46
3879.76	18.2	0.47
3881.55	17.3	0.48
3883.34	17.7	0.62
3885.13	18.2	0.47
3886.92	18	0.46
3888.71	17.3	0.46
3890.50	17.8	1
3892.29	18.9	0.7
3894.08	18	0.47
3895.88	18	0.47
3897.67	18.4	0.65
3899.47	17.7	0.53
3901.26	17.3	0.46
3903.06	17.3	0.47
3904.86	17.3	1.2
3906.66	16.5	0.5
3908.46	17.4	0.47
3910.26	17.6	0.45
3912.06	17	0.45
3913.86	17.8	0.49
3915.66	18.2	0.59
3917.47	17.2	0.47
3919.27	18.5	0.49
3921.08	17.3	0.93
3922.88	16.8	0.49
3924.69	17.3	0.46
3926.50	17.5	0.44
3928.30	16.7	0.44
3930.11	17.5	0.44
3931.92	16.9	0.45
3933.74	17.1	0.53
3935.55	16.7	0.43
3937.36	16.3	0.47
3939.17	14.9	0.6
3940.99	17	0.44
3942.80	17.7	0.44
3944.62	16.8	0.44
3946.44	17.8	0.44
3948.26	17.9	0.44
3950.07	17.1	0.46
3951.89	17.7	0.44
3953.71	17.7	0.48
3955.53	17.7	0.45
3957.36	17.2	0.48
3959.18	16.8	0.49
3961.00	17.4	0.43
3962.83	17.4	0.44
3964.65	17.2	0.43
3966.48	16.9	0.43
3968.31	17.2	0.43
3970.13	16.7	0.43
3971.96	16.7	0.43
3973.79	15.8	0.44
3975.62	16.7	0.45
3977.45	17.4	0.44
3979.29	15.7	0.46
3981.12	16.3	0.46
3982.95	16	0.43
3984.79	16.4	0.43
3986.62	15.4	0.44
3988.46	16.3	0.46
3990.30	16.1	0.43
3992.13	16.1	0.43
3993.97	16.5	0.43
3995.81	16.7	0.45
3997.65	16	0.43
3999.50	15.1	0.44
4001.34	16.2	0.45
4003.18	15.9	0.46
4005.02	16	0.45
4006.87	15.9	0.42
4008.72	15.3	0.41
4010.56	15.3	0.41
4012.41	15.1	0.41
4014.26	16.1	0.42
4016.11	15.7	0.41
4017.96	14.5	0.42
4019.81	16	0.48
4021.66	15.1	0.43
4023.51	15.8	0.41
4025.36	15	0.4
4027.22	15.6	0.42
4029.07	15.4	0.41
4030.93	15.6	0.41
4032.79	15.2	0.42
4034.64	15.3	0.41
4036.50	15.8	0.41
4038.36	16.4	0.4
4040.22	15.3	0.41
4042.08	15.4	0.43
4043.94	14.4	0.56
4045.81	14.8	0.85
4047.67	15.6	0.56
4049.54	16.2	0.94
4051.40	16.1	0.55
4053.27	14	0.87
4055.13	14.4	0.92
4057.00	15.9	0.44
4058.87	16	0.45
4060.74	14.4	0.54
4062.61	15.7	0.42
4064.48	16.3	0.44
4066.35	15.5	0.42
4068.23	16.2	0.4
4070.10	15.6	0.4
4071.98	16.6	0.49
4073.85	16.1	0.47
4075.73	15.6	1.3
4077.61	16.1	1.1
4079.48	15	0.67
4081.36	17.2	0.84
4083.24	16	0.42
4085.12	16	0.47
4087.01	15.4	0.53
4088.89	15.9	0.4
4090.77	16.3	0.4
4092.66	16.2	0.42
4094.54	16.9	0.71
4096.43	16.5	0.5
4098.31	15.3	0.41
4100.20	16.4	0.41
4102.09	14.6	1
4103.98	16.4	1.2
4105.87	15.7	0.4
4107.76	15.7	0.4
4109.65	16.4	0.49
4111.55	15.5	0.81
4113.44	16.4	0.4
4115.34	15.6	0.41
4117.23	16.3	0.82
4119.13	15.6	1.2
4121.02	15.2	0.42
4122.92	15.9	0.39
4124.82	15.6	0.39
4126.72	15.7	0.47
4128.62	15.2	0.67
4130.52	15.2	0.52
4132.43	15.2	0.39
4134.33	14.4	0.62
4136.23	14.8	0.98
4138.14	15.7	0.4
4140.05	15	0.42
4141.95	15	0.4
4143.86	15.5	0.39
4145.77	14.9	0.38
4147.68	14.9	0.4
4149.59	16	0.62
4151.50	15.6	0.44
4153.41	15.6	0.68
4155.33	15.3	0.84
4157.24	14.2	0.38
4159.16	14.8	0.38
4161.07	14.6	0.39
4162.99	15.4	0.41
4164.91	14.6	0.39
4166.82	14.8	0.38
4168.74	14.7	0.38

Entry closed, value 0.94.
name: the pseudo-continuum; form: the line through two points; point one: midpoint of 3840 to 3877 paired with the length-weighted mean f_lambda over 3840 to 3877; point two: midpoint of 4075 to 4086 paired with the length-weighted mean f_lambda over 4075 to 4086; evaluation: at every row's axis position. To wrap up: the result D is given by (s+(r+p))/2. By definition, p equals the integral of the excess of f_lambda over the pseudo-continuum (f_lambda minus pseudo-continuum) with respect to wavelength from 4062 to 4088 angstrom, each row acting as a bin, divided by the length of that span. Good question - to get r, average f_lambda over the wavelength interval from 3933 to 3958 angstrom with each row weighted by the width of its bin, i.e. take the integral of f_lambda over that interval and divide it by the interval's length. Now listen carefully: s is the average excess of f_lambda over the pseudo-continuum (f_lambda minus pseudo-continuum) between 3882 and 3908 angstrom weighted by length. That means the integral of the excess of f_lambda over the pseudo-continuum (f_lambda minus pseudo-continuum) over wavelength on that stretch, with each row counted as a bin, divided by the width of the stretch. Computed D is 8.2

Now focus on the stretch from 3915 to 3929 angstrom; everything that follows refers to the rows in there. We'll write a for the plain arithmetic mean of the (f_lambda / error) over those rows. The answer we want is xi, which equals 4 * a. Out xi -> 137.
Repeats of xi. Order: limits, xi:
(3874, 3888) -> 142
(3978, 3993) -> 145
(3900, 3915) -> 136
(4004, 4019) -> 148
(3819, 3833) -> 136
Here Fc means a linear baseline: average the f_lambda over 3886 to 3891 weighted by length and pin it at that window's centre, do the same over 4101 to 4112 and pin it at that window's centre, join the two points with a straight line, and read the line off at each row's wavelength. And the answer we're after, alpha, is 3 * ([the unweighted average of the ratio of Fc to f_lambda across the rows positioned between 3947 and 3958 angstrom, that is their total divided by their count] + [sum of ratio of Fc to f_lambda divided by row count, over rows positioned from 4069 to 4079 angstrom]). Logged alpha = 5.93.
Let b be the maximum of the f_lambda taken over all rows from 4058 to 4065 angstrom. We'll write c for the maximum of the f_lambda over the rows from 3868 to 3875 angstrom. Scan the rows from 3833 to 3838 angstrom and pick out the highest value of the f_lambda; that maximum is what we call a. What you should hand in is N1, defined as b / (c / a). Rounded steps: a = 18.2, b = 16.3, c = 20.3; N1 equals 14.6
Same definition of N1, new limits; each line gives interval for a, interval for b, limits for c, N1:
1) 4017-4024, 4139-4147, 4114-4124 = 15.2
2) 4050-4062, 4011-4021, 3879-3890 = 14.2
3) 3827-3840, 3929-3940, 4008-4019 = 20.8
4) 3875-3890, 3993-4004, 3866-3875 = 14.6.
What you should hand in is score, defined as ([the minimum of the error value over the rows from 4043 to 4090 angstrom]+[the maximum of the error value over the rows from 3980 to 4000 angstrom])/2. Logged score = 0.4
